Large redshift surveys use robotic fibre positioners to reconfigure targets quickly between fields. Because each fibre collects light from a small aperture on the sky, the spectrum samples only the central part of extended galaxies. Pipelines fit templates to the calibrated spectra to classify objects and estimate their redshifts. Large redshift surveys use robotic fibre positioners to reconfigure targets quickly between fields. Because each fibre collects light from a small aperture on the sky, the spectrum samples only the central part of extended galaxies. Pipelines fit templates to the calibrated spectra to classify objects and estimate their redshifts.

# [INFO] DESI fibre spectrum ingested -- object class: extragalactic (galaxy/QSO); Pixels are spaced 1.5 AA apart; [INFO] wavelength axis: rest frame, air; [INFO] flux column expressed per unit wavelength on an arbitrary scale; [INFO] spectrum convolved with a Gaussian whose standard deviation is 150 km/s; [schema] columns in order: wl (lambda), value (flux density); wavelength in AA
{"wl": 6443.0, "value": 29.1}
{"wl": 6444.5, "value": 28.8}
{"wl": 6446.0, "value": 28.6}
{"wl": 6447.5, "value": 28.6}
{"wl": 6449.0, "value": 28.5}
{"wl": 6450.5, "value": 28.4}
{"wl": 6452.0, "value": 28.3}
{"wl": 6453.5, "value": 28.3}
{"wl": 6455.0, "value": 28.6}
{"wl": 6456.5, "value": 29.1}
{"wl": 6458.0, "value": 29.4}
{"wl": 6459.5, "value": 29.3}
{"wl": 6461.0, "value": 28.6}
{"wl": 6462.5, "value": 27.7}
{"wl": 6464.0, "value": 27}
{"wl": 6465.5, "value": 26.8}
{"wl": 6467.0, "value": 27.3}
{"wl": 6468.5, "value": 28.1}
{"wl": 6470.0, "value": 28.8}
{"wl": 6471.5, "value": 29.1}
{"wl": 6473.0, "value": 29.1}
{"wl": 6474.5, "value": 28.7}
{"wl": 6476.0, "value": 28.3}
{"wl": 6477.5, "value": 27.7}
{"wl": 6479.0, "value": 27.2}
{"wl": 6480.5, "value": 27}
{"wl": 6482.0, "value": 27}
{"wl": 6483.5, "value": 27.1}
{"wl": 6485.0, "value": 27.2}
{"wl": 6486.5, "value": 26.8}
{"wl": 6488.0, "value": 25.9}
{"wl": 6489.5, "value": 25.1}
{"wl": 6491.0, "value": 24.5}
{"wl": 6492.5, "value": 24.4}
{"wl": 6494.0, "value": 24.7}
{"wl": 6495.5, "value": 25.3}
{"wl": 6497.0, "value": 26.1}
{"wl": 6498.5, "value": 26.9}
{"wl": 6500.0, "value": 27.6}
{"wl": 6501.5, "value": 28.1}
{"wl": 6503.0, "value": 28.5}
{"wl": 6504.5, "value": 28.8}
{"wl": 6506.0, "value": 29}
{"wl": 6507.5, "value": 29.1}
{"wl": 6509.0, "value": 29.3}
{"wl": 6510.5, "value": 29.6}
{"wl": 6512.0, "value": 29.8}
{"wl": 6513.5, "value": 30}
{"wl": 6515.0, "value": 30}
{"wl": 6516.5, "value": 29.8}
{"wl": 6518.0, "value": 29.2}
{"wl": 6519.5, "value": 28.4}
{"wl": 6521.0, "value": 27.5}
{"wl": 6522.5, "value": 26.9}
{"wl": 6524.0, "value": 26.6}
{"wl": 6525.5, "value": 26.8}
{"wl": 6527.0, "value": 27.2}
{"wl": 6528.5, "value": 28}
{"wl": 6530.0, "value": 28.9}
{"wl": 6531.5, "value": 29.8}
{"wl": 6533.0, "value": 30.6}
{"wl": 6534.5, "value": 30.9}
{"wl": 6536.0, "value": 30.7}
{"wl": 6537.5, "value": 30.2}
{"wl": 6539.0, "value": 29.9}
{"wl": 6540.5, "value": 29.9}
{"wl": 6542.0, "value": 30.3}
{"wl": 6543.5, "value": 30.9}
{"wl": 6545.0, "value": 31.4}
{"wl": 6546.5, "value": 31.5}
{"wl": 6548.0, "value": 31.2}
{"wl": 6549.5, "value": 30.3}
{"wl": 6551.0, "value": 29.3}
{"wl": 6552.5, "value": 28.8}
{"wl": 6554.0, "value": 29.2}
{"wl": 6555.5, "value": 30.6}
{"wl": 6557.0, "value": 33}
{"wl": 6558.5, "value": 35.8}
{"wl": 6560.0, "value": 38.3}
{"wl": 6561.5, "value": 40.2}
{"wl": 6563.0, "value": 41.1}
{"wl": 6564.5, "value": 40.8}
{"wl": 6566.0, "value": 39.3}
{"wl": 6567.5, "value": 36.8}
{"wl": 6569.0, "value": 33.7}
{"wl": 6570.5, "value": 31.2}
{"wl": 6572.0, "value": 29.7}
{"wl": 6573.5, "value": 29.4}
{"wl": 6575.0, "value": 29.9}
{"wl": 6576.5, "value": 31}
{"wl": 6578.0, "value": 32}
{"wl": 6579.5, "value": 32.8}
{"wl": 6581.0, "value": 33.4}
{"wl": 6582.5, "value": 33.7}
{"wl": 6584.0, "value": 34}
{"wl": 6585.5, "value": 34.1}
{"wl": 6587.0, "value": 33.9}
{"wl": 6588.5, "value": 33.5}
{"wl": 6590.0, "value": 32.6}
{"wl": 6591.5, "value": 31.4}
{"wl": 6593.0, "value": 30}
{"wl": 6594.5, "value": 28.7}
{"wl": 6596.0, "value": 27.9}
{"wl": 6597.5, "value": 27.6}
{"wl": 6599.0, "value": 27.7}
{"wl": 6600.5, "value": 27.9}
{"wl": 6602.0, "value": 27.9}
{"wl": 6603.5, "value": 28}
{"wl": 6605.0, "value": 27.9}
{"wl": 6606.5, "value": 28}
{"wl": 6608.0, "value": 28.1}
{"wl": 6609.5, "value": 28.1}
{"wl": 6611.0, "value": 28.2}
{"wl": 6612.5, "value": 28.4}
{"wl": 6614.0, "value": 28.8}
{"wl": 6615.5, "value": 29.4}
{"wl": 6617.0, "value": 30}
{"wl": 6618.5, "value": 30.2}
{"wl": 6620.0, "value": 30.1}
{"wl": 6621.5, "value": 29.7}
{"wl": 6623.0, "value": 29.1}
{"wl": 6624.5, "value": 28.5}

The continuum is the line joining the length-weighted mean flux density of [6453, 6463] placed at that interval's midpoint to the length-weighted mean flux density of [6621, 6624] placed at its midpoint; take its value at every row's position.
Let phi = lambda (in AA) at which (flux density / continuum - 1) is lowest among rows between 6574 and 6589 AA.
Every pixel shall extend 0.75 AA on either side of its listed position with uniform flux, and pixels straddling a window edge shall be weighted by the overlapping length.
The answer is 6575.0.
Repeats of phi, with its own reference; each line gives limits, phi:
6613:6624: 6614.0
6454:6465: 6464.0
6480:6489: 6488.0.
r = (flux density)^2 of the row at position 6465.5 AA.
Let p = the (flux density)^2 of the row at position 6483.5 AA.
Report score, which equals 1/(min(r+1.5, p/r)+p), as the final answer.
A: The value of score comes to 0.0014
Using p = 734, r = 718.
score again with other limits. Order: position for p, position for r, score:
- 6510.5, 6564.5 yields 0.0011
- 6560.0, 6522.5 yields 0.0007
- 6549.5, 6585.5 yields 0.0011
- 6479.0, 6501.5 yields 0.0013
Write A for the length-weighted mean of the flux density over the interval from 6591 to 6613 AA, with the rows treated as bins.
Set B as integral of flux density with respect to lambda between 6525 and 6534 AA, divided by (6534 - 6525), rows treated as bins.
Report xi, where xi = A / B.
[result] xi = 0.99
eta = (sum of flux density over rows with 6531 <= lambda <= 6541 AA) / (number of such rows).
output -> 30.3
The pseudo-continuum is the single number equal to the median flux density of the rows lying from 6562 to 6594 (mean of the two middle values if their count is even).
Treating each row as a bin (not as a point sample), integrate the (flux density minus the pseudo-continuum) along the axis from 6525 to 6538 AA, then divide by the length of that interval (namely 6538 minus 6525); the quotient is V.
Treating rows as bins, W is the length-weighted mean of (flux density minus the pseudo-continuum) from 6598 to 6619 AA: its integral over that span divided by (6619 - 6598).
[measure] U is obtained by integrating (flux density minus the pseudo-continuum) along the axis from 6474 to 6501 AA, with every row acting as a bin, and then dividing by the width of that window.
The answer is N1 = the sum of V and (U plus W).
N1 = -16.0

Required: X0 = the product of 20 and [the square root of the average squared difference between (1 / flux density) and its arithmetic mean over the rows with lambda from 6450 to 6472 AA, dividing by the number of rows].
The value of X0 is 0.020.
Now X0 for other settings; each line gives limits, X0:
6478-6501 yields 0.032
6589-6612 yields 0.032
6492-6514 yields 0.050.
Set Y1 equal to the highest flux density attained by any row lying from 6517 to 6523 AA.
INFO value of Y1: 29.2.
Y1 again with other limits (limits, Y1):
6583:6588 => 34.1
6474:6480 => 28.7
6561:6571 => 41.1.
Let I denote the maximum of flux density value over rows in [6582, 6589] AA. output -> 34.1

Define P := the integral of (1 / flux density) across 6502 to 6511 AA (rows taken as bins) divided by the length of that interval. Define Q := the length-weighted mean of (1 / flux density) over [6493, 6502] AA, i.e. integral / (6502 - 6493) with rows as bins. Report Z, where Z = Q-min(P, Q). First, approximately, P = 0.034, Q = 0.038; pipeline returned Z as 0.0036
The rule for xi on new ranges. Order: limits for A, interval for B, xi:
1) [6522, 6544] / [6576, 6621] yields 0.97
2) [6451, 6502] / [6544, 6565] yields 0.82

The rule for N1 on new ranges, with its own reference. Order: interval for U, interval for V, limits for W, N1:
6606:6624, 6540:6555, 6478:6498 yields -14.8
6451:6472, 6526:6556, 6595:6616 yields -13.8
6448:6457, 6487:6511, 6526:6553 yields -14.7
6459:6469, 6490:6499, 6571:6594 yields -15.1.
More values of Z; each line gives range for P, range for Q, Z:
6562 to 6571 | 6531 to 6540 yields 0.0060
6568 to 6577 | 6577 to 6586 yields 0.0000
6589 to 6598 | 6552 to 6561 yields 0.0000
